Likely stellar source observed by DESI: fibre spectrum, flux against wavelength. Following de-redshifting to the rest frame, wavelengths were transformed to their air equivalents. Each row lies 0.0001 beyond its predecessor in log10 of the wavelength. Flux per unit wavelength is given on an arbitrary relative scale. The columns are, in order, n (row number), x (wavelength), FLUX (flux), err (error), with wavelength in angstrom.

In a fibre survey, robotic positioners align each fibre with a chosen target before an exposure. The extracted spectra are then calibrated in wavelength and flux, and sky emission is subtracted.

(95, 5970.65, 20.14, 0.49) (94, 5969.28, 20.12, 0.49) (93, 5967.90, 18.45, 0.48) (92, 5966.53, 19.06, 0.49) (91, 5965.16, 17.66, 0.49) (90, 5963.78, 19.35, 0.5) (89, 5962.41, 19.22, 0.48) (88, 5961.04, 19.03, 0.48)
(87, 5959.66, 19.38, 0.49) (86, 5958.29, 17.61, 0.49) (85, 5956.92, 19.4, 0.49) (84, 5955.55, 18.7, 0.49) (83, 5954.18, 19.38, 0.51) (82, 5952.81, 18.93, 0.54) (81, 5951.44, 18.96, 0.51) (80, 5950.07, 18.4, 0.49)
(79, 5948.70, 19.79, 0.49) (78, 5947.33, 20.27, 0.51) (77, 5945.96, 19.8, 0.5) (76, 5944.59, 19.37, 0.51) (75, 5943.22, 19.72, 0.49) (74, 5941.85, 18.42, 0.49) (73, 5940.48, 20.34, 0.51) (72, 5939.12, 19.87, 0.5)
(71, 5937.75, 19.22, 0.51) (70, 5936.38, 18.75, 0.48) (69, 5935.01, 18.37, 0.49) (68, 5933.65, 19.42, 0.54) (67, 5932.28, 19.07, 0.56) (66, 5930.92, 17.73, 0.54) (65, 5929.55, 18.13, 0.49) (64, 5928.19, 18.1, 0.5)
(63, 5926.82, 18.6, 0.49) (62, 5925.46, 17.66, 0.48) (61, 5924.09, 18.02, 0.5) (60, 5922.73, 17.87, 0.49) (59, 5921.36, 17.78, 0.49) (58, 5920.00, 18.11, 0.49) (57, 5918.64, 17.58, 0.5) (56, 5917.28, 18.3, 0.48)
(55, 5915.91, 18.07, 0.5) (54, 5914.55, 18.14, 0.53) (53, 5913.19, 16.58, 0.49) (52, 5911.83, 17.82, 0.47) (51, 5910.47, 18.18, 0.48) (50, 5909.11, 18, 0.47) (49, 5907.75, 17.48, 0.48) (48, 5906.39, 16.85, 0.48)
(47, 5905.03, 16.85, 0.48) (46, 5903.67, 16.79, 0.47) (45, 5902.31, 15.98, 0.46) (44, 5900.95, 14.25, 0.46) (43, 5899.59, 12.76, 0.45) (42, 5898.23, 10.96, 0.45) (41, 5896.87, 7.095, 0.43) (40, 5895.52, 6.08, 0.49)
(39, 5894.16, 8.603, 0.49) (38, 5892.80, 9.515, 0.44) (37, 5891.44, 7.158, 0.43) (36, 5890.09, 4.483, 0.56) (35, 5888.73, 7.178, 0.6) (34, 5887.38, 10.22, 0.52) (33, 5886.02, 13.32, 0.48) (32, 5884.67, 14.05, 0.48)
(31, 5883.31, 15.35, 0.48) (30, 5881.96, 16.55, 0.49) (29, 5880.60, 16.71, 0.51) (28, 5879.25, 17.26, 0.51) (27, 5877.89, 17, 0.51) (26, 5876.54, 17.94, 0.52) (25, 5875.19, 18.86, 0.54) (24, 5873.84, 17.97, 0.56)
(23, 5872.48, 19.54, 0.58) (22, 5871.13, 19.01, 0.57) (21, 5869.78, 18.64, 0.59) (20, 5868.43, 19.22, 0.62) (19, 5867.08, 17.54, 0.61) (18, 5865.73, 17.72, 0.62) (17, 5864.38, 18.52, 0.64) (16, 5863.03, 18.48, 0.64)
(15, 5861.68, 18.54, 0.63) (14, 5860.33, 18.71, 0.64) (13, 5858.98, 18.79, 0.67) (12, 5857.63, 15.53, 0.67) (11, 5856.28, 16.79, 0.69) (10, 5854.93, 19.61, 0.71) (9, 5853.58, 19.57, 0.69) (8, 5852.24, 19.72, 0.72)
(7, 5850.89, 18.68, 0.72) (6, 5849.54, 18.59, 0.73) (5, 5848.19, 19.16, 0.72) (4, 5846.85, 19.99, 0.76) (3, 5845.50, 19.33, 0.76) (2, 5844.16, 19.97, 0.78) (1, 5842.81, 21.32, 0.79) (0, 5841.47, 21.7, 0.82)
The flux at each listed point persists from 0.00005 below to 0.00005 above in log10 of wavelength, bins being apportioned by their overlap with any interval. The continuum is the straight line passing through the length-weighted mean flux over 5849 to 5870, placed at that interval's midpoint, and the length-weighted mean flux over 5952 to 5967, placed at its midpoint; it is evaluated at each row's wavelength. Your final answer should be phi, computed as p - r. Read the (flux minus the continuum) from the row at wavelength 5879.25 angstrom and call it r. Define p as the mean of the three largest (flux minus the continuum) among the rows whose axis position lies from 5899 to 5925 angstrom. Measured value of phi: 0.8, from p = -0.46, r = -1.2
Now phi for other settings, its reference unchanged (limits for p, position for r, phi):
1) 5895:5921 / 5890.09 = 13.6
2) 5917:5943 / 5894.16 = 11.1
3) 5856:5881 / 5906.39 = 2.6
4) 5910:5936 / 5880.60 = 2.1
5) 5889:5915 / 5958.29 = 0.7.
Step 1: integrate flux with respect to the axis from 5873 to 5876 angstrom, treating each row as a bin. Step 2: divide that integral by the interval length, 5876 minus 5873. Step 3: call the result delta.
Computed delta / 18.4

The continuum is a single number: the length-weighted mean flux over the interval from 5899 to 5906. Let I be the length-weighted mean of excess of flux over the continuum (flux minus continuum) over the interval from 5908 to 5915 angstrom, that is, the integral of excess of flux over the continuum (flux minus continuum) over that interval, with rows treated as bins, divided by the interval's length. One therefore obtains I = 2.3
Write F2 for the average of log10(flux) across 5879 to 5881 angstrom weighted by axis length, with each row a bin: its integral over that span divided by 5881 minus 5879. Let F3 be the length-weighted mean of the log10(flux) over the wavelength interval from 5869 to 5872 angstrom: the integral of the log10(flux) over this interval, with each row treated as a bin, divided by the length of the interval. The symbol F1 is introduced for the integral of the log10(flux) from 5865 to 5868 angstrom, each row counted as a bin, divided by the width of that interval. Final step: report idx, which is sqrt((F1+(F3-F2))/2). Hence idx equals 0.805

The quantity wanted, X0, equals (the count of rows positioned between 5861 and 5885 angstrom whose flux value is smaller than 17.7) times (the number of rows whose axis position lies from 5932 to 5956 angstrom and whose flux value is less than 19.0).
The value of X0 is 49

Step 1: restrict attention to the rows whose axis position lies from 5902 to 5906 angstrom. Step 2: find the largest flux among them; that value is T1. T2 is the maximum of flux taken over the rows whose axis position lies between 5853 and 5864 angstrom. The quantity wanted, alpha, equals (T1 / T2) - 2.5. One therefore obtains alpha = -1.64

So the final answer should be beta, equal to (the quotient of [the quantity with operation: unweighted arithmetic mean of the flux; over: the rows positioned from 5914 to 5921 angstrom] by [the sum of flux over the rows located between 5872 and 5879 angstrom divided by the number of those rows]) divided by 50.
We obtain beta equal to 0.020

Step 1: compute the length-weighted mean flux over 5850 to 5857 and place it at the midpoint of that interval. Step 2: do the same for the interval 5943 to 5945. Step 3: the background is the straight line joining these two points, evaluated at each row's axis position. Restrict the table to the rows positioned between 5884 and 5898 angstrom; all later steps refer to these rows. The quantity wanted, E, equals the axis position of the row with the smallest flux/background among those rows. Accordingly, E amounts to 5890.09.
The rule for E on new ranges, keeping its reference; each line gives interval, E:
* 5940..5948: 5941.85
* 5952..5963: 5958.29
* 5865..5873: 5867.08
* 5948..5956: 5950.07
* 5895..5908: 5895.52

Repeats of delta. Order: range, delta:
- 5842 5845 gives 20.7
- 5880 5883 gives 16.5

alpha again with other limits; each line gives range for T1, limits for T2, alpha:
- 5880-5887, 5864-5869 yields -1.63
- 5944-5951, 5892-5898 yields -0.37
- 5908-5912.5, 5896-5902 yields -1.22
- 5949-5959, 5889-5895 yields -0.46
